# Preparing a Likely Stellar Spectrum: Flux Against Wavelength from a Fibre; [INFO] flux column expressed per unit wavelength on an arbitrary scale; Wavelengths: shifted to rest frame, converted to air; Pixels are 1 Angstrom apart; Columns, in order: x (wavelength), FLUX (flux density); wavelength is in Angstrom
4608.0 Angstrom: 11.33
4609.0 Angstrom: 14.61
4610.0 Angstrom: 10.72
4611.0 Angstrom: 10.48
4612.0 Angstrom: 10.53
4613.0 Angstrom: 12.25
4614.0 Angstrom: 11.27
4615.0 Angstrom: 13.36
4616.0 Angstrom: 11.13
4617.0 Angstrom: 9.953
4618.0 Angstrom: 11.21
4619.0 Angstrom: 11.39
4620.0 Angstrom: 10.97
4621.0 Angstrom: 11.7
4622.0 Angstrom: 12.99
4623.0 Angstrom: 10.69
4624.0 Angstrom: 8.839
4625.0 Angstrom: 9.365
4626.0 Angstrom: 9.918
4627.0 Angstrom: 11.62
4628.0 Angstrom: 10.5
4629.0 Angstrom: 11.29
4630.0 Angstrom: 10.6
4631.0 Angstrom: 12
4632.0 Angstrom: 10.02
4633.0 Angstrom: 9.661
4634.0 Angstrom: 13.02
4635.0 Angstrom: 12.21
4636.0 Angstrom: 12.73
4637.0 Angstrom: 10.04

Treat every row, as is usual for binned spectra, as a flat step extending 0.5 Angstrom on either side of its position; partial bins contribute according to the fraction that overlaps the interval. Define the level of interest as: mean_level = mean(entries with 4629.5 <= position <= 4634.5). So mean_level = 11.1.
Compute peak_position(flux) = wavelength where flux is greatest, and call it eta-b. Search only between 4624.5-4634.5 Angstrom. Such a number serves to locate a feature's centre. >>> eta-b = 4634.0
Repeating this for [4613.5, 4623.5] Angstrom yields 4615.0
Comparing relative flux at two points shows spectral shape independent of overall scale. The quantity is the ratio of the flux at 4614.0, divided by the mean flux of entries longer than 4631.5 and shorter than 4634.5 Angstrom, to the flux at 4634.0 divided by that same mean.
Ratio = 0.87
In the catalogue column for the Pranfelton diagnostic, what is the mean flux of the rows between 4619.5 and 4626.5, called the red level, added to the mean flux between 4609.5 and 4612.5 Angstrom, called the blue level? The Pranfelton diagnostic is 21.2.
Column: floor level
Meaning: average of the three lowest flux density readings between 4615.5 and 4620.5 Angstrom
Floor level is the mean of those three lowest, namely 10.7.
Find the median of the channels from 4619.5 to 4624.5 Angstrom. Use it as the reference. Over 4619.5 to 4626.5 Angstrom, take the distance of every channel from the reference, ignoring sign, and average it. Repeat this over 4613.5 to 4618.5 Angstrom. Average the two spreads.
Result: 0.97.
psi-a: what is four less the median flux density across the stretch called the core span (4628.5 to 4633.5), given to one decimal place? -6.6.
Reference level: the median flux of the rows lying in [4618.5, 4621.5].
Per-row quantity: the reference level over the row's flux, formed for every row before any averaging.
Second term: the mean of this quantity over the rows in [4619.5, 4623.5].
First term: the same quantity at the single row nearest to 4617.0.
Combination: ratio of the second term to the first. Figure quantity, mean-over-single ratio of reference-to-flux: 0.86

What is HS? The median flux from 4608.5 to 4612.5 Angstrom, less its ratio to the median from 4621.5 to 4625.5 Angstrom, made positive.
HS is 9.6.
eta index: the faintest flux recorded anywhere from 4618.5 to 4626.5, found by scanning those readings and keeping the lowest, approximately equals 8.839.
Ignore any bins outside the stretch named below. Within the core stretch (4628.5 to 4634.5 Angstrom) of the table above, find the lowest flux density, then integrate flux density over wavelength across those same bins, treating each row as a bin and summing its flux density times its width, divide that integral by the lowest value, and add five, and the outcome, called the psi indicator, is 11.89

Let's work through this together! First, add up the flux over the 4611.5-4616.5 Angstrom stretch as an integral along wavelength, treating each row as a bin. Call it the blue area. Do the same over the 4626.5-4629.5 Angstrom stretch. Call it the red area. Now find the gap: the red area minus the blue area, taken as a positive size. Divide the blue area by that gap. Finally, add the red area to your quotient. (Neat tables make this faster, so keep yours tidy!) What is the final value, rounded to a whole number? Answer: 36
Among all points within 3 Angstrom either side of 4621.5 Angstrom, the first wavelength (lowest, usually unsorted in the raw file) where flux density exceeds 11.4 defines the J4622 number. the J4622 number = 4621.0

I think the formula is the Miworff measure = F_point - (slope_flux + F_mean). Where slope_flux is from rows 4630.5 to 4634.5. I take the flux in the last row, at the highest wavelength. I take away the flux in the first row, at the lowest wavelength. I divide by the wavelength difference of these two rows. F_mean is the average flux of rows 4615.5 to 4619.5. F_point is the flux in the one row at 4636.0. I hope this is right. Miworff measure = 1.5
